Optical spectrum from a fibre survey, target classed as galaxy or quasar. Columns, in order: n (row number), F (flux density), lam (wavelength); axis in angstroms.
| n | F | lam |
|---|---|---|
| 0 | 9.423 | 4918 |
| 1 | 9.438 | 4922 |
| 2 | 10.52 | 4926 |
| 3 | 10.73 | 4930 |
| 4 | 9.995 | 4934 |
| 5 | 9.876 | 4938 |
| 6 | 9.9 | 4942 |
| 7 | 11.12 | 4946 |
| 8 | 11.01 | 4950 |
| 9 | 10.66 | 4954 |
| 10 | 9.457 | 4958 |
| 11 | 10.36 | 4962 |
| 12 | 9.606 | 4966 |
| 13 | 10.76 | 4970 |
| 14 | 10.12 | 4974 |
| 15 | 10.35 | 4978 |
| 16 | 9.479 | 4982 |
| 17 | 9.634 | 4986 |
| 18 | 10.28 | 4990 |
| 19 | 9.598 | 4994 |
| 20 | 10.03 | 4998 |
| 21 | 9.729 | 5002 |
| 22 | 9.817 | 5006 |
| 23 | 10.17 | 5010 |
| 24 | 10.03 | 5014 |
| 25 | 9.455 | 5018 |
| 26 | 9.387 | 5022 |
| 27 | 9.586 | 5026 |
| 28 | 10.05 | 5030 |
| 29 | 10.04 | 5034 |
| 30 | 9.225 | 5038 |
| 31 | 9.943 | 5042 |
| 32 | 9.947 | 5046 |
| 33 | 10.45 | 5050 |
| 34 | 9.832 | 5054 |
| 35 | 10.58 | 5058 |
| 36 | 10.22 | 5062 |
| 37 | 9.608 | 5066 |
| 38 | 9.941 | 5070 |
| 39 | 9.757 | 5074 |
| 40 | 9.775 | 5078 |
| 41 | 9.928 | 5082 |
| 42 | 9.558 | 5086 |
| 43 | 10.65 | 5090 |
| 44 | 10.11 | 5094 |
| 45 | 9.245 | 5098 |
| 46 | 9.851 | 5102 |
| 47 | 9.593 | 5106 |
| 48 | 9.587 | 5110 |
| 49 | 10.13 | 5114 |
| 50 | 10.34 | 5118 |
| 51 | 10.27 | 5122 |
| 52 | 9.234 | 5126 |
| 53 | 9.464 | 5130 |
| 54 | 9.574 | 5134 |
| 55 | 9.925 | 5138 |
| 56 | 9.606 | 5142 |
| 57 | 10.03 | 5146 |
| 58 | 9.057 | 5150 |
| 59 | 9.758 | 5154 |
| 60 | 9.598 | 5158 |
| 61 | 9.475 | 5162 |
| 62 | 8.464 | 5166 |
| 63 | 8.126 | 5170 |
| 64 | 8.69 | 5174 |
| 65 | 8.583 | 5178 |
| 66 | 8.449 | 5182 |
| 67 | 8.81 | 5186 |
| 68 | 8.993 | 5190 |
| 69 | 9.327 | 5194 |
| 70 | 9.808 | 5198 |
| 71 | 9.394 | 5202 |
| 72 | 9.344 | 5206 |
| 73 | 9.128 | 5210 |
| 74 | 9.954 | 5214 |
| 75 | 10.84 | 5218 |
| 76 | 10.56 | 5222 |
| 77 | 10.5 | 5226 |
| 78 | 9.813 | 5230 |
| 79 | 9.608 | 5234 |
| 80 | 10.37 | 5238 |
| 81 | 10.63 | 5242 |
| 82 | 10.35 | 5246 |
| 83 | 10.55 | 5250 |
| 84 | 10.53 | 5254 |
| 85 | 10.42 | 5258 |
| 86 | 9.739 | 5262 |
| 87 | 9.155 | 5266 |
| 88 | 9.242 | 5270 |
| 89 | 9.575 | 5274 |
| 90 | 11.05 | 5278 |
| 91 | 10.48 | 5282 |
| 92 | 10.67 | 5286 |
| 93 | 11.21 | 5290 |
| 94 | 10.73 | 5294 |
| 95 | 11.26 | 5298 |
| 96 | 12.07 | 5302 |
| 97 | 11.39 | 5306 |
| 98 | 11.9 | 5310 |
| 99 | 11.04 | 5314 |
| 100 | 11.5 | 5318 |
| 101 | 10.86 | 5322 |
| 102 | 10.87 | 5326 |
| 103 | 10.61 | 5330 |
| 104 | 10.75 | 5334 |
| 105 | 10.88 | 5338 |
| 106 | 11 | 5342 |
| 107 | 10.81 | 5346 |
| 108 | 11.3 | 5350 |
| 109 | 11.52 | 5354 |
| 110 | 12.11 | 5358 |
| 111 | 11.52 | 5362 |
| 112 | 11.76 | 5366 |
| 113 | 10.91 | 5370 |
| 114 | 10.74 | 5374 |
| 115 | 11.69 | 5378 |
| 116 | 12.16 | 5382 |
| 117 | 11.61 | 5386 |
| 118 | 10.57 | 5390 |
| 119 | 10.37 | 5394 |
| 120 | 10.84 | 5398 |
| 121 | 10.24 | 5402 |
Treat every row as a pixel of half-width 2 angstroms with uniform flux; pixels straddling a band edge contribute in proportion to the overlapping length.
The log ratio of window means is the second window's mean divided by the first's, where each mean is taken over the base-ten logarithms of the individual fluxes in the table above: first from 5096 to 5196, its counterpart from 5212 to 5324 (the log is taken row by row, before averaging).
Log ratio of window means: 1.05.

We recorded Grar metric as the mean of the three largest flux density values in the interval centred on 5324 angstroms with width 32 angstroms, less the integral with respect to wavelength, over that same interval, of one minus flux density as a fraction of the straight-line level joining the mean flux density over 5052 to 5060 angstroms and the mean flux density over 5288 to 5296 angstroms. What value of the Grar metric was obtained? 11.4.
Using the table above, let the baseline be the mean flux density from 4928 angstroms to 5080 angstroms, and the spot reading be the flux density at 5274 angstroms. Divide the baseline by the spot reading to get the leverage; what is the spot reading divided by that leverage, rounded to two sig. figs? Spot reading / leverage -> 9.2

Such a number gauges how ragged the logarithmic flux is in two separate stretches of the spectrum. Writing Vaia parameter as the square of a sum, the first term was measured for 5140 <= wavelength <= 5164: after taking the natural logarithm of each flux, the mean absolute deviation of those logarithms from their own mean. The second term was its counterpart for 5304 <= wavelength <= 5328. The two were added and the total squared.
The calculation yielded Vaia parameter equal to 0.0027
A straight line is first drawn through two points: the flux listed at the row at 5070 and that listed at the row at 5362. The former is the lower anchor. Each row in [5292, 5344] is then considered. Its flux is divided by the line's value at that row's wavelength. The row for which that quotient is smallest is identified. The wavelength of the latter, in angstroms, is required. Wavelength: 5330 angstroms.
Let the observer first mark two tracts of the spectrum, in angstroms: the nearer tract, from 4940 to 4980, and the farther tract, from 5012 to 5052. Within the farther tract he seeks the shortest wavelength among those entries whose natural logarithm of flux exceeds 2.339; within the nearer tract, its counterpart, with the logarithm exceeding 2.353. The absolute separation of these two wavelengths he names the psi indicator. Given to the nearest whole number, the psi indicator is 104 angstroms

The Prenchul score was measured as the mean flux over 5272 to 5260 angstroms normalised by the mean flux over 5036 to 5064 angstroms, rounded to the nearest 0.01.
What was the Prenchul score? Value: 0.94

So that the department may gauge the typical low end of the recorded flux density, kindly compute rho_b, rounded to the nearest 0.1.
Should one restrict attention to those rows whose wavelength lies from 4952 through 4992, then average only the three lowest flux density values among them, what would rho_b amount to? 9.5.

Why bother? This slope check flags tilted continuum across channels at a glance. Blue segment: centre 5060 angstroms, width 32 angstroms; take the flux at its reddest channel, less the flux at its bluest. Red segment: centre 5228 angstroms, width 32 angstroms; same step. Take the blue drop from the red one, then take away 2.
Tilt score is -1.1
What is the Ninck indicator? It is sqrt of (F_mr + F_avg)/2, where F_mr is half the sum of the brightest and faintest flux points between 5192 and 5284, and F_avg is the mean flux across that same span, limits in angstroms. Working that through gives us 3.17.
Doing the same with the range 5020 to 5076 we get 3.15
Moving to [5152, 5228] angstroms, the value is 3.07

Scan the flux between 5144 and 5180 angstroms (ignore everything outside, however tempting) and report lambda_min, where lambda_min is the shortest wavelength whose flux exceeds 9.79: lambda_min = 5146 angstroms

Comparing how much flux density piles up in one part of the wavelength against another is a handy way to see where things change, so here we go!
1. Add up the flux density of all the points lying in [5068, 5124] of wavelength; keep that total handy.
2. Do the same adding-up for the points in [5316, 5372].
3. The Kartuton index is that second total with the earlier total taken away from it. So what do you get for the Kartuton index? 18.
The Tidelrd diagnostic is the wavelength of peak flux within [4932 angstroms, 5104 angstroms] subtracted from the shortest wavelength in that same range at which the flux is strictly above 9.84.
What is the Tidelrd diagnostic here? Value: -12 angstroms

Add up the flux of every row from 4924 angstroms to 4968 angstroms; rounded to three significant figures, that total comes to 113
